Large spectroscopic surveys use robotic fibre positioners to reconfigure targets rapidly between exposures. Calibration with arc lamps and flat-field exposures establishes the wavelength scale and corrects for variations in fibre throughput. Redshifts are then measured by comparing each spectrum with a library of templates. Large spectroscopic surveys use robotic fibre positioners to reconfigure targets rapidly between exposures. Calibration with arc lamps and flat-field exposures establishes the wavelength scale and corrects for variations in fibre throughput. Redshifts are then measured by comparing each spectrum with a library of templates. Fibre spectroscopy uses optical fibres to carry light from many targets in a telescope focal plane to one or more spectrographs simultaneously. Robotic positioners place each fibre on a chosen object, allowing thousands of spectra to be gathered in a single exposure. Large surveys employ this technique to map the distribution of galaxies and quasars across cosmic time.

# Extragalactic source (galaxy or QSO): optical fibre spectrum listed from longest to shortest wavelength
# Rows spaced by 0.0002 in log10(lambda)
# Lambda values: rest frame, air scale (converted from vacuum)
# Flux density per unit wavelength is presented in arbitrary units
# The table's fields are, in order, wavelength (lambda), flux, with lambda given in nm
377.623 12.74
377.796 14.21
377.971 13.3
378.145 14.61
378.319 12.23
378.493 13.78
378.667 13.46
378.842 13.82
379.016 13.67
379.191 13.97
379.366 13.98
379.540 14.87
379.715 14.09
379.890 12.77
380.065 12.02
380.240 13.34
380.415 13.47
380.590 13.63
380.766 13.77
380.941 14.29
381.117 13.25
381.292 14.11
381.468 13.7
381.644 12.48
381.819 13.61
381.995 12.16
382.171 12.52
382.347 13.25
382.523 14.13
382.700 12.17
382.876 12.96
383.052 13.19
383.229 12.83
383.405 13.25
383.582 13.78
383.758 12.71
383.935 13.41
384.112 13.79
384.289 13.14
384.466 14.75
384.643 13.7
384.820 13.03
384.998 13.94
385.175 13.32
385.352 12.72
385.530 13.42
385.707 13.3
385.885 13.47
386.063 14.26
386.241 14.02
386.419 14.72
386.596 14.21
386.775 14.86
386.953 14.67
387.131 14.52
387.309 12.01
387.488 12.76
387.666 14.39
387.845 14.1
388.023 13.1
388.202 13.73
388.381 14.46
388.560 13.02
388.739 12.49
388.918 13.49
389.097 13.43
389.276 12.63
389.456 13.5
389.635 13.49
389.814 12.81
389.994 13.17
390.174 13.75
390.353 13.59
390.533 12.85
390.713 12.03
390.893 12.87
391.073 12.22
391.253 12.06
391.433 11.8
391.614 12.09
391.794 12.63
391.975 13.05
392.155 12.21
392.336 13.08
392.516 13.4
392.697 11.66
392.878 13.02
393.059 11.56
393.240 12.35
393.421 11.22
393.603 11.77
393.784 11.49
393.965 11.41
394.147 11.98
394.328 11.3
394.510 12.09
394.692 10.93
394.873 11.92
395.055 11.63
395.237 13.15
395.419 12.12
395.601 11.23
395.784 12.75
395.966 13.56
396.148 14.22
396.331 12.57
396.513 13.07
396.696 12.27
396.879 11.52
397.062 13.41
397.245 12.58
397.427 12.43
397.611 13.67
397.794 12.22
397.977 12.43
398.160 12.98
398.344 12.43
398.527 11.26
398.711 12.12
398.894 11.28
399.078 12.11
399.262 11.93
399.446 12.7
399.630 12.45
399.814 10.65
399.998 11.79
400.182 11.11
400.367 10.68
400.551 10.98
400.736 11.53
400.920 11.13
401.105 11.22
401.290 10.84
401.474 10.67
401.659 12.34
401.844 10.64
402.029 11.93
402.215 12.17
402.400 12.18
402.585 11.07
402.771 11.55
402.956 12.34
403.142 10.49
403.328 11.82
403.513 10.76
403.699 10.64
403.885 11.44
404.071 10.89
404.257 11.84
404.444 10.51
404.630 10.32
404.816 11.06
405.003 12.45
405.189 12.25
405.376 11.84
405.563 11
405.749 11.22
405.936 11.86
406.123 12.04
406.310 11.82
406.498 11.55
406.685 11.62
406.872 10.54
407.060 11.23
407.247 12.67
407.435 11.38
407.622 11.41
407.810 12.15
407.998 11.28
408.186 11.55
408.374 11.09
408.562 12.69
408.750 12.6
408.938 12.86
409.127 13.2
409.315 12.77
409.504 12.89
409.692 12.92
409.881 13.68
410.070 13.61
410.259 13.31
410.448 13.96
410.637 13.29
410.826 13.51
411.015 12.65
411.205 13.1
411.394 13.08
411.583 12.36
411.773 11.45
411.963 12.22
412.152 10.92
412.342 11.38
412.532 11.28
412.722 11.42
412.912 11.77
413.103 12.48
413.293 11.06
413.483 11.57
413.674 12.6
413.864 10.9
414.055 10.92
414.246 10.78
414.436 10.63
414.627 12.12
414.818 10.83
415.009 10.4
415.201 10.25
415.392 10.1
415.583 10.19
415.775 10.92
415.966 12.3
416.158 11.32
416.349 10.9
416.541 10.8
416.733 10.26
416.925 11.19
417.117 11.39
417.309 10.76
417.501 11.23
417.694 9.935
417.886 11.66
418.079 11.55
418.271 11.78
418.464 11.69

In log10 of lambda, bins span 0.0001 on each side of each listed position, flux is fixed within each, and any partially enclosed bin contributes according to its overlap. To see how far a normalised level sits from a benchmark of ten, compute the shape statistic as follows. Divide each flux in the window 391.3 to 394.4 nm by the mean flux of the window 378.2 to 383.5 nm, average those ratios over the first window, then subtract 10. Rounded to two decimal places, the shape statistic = -9.09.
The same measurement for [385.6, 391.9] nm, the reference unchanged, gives -9.00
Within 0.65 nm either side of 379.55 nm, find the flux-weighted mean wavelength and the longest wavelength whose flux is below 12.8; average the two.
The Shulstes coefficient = 379.80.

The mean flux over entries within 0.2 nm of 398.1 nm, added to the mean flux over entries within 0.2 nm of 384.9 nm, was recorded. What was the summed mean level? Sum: 26.2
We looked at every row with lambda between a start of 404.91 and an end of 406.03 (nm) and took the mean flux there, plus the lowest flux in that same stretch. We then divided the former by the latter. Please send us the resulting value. 1.07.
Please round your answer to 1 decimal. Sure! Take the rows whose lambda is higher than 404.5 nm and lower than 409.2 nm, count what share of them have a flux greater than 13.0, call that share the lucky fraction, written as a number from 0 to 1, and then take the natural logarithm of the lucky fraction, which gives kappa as -3.2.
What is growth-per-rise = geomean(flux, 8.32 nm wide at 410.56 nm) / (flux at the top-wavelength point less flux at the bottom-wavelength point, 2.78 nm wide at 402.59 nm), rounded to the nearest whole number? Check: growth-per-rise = 20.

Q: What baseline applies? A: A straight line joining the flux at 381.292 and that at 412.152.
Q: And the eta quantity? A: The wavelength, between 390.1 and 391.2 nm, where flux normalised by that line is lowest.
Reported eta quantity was 390.713 nm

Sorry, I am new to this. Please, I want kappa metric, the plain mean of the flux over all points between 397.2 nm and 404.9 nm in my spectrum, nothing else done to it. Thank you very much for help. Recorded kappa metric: 11.6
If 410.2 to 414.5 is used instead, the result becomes 12.0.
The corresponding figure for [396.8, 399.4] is 12.3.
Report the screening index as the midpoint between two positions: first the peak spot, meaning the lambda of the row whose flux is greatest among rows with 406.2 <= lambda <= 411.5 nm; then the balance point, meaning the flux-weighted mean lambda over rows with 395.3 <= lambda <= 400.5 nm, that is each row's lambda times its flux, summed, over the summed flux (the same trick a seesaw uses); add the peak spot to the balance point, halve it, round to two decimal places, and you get 404.14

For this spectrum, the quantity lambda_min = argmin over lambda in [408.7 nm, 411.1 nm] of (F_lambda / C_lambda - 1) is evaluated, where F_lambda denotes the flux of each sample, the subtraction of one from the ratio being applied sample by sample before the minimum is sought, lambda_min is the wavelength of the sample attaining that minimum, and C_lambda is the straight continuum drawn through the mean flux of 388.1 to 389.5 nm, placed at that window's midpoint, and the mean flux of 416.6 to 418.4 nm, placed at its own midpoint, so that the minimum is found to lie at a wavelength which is 408.750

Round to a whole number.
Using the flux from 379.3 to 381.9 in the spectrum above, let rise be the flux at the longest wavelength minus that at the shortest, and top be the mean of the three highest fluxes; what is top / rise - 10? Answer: -49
